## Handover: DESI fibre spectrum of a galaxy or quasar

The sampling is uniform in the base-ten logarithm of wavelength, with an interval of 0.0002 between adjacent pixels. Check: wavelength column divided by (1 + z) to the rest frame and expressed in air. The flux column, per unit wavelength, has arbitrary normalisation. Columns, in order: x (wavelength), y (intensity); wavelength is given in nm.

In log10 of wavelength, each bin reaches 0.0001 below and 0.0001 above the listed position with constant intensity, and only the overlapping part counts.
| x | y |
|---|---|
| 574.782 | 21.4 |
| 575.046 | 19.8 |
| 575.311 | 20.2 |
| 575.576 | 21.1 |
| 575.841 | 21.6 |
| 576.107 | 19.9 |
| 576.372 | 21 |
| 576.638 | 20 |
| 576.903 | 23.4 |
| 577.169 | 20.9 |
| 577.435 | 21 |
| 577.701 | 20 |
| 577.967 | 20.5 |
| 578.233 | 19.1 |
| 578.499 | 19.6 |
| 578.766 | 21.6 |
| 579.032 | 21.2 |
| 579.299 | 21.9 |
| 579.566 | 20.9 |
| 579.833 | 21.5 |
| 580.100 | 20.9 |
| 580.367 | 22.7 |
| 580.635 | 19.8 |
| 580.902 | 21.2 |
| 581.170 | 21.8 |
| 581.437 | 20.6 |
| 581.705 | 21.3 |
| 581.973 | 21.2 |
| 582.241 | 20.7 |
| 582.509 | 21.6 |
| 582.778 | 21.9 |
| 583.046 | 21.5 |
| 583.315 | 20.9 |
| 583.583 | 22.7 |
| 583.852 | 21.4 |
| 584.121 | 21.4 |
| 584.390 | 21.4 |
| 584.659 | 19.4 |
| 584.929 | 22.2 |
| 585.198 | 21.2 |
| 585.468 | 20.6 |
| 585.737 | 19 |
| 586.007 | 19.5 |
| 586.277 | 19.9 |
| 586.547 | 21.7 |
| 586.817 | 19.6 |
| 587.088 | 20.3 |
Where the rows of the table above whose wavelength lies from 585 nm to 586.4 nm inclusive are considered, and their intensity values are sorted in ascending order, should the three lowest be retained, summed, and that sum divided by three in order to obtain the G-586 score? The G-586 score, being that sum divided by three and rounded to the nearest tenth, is 19.5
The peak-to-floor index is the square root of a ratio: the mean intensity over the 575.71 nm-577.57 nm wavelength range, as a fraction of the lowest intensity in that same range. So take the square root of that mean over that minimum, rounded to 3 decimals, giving 1.030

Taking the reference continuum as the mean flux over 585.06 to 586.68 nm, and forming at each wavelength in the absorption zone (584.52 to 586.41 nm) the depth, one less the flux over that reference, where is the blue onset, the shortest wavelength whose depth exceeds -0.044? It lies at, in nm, 584.659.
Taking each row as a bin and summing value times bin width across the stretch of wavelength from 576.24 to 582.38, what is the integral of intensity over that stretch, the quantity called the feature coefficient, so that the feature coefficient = 129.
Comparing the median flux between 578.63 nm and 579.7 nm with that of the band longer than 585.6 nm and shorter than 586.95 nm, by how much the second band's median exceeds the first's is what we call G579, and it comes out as -1.8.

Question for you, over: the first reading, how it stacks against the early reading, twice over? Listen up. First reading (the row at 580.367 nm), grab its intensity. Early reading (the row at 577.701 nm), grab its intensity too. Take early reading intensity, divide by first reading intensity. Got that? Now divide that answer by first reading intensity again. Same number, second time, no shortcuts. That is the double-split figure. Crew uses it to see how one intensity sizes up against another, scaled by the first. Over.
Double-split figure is 0.039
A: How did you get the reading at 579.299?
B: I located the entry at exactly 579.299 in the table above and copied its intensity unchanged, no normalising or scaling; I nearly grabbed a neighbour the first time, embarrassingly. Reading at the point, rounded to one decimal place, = 21.9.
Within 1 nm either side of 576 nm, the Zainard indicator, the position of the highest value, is 576.903 nm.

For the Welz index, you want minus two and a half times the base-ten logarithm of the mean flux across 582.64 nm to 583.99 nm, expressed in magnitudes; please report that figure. -3.34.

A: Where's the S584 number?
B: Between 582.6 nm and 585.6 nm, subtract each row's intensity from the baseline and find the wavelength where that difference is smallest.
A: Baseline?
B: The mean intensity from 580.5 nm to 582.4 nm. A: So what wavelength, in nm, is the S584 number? 583.583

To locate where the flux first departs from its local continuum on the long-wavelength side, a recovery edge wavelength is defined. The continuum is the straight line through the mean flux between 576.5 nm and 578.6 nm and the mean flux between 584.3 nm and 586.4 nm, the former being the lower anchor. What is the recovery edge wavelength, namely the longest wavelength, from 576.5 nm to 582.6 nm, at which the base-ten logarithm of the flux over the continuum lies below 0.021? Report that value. 582.241 nm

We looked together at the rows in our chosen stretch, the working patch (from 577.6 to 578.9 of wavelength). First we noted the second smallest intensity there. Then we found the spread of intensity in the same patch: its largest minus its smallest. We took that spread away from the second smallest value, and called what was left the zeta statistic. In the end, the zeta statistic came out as 17.1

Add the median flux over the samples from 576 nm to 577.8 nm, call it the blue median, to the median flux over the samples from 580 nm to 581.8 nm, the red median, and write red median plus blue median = 42.1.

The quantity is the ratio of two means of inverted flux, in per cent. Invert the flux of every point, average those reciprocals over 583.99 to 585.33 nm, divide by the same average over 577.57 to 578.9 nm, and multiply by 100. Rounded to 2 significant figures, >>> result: 95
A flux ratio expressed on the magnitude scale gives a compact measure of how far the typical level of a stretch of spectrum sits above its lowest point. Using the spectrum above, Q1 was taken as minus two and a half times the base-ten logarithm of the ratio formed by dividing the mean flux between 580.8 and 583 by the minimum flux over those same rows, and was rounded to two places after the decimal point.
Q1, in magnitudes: -0.04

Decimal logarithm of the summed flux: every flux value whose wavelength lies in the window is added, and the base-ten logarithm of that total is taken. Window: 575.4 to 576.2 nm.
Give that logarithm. 1.797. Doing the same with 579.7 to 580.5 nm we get 1.814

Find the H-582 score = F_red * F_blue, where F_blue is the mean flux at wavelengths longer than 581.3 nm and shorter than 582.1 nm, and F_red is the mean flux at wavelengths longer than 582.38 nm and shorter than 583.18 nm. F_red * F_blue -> 456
